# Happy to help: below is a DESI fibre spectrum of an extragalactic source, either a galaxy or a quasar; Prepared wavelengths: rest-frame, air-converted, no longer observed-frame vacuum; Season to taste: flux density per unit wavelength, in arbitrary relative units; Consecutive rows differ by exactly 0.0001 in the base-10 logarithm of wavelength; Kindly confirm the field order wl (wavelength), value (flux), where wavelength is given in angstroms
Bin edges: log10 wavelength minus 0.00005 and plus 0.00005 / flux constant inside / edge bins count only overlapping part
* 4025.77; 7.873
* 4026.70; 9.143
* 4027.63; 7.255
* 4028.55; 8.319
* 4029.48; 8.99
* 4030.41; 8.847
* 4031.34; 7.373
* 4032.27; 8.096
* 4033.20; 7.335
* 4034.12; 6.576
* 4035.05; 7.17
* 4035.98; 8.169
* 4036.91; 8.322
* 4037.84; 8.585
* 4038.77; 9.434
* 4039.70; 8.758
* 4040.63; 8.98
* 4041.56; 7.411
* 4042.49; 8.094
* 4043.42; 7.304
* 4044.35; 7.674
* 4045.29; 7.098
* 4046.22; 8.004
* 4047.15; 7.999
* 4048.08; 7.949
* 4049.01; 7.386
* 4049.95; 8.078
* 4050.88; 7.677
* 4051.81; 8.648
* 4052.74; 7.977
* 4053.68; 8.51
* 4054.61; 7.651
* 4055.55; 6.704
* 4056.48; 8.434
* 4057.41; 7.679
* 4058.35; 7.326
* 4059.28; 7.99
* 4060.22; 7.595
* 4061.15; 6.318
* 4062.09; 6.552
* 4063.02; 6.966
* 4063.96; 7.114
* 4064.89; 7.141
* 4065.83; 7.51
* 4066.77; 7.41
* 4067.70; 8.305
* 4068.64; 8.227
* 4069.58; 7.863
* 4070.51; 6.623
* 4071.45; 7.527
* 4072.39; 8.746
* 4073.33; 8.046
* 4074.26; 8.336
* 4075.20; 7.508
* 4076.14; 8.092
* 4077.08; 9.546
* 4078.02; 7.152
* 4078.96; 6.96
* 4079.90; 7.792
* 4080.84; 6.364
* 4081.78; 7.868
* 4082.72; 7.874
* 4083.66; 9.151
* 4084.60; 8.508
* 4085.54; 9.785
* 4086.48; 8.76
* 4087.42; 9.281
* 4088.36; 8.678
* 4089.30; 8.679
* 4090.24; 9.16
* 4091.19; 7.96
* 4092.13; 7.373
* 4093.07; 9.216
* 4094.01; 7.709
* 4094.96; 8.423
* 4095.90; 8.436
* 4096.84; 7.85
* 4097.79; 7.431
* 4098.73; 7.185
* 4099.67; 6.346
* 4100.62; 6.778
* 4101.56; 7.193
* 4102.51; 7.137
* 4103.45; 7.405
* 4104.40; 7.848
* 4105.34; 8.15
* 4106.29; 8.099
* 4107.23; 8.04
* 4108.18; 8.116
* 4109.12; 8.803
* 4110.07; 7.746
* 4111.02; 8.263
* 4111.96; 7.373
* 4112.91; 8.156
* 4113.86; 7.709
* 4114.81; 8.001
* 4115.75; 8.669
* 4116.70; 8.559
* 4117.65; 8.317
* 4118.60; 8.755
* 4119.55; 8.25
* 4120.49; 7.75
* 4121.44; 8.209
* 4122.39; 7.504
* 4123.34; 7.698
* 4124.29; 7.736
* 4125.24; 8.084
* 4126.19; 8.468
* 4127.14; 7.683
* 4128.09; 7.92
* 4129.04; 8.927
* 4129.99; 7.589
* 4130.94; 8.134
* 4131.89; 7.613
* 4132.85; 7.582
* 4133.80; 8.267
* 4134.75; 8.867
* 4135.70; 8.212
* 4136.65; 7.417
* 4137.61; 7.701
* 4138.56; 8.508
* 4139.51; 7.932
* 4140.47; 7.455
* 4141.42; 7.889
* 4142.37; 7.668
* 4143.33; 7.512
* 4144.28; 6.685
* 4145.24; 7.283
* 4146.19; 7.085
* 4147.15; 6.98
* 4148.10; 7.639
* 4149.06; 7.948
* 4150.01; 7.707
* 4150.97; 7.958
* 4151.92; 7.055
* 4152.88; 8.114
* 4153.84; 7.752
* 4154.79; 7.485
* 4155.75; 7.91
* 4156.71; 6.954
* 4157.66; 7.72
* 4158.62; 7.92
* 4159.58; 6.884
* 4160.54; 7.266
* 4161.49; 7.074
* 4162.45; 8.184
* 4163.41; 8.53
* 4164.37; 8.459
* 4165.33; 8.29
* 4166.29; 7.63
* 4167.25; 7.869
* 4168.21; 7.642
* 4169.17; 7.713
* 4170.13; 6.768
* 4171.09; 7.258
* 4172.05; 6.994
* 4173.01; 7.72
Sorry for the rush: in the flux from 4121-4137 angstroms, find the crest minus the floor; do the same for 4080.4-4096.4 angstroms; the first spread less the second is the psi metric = -1.9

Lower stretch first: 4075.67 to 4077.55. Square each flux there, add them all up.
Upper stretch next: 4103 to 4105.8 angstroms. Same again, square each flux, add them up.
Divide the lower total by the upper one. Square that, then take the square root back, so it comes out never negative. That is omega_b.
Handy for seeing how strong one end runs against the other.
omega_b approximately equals 0.9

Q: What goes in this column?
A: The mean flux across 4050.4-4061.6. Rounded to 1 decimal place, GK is 7.7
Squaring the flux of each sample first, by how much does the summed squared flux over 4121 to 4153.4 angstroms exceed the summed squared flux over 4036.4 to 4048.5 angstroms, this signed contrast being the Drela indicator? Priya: 1210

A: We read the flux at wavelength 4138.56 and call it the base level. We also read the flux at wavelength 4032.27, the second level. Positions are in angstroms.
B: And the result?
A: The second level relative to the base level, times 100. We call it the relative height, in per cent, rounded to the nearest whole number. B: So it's 95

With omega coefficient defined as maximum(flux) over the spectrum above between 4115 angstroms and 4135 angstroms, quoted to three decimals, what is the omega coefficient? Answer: 8.927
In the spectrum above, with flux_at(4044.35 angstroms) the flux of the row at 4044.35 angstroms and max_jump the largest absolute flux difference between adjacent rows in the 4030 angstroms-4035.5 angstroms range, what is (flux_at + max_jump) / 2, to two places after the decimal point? 4.57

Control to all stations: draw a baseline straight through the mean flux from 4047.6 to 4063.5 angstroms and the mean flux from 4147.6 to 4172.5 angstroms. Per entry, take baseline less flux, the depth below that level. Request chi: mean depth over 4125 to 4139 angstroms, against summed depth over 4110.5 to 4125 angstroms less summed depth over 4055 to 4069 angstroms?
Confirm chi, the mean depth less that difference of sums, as 9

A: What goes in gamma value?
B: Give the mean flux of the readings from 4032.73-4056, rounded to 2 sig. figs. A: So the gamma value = 7.9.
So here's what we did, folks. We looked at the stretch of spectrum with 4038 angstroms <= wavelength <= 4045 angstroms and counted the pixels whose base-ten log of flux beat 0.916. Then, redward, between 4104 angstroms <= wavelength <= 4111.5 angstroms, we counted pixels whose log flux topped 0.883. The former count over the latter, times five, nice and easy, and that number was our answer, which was 2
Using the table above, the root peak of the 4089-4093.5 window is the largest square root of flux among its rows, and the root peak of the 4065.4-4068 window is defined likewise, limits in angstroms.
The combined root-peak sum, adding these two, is 5.9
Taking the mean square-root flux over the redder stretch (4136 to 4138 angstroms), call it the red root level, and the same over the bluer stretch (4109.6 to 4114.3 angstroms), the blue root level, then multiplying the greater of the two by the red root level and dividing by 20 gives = 0.385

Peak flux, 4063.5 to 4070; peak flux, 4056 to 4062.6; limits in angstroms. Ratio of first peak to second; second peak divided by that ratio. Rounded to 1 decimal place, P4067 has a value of 8.6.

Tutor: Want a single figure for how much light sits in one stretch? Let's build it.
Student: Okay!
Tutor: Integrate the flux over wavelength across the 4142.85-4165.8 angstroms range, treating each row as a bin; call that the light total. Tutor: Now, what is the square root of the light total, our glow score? 13.2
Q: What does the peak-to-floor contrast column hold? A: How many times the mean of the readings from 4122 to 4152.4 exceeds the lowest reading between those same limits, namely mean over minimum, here 1.163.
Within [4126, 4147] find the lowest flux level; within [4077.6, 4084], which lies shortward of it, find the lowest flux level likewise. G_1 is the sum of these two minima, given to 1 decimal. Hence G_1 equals 13.0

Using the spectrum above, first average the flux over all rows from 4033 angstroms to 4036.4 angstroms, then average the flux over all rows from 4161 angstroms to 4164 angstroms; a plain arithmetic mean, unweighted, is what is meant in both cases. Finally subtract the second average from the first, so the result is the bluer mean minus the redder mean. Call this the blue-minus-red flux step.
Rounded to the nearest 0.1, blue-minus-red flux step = -0.6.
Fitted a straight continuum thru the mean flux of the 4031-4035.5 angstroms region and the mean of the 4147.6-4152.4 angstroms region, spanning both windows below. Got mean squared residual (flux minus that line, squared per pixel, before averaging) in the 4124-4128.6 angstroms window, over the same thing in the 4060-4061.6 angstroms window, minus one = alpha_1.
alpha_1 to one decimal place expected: -0.6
